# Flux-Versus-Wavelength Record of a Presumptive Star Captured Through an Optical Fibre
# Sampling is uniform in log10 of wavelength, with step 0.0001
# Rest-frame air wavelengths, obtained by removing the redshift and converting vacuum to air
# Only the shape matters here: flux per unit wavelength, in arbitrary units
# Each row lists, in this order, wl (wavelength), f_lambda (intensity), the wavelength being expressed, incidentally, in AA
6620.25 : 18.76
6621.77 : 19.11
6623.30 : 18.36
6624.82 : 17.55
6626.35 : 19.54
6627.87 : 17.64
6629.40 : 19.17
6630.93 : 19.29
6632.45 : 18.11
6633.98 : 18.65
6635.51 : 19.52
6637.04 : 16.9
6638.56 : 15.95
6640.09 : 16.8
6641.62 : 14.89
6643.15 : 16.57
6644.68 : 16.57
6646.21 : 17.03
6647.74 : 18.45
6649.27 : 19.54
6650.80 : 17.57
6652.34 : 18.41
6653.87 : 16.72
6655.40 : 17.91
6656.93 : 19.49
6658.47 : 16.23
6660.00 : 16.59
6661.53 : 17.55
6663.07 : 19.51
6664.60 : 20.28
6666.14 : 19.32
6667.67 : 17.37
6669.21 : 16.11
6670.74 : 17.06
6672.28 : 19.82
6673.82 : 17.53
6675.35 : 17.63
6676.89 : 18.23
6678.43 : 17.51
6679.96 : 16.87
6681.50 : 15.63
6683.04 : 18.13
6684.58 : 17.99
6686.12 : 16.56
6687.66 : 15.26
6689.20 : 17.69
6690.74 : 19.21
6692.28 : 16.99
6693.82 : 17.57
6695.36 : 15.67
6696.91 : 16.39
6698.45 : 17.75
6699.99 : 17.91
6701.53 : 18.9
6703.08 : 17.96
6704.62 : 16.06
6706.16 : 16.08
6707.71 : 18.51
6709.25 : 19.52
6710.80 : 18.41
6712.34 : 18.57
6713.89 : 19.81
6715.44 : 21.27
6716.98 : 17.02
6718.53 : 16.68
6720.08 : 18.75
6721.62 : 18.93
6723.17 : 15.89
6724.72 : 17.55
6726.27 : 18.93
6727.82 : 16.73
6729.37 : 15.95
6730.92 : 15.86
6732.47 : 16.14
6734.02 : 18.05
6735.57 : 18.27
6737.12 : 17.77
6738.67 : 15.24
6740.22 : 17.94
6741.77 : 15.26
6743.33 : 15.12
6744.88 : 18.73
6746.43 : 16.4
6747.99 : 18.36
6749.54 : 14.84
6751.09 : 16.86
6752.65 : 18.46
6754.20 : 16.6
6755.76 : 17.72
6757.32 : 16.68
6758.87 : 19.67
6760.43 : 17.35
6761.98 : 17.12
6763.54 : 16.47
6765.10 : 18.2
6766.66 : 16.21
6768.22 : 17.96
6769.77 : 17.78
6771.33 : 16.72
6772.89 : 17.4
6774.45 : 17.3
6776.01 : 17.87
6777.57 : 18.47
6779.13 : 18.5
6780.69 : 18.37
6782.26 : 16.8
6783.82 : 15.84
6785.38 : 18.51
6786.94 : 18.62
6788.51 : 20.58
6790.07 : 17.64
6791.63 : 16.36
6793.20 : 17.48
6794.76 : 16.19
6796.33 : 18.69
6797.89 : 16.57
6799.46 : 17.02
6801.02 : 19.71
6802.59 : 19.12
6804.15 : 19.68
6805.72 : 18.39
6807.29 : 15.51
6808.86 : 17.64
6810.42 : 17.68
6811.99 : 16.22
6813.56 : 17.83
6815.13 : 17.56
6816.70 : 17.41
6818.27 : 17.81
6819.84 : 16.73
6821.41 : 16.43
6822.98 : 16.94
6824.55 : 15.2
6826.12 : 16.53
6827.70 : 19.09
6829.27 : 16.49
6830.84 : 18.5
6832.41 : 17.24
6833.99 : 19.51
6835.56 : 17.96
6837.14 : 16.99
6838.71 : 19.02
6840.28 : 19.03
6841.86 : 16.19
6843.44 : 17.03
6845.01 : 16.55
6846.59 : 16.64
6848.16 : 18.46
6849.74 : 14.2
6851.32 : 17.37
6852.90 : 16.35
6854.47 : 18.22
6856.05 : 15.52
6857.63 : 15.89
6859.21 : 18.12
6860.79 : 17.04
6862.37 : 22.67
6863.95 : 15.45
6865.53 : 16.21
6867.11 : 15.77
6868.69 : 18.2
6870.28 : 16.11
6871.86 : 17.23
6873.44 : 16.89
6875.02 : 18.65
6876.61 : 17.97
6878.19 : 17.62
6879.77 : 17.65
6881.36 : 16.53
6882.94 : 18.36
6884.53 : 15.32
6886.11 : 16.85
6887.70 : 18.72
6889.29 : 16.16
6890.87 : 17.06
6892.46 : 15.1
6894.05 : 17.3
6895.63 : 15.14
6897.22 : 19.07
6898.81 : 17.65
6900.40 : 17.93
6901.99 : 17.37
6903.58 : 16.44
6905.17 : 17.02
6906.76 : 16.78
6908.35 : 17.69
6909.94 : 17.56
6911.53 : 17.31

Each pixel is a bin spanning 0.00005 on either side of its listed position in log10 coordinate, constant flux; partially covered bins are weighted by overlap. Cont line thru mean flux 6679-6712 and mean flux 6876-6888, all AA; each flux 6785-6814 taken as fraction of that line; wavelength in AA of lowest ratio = 6807.29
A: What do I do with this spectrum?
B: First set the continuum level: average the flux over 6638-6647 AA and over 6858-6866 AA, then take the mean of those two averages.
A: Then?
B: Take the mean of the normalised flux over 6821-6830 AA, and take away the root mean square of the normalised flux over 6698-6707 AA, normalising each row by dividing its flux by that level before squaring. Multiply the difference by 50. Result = -2.0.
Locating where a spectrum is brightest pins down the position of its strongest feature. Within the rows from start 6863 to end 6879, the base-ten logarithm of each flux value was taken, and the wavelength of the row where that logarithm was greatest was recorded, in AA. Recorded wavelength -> 6875.02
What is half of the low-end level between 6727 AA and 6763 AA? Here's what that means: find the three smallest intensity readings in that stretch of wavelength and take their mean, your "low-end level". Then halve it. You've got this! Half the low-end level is 7.5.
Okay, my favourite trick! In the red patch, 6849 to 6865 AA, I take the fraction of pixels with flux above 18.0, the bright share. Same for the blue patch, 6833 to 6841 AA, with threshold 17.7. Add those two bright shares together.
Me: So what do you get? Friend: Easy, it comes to 1.1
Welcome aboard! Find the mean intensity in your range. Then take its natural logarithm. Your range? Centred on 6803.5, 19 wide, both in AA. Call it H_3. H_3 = 2.87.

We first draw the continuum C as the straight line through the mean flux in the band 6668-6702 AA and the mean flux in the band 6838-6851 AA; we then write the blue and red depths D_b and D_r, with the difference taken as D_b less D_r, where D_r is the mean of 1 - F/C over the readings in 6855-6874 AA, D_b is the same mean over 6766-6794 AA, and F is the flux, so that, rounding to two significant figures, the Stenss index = -0.027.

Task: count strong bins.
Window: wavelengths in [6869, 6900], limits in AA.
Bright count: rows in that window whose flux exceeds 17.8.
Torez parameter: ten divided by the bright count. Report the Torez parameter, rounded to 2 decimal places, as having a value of 2.00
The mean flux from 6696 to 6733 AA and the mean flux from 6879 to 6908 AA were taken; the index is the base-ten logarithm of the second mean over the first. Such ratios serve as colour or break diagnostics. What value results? -0.018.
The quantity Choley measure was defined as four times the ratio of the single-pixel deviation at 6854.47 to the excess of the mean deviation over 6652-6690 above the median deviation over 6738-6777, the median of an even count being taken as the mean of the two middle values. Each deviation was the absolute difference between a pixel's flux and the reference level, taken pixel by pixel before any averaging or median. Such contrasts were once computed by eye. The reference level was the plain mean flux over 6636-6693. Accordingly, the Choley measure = 17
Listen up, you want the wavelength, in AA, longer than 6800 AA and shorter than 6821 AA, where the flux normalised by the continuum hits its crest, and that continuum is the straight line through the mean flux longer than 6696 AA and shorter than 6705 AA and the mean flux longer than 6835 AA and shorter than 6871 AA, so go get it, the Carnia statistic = 6801.02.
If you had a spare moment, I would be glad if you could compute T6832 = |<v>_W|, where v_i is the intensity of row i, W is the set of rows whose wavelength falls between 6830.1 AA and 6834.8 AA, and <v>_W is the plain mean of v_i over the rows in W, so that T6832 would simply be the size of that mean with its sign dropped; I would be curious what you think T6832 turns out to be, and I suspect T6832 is 18.4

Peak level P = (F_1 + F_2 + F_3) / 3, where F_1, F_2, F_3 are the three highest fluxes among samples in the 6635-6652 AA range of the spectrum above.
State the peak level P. 19.2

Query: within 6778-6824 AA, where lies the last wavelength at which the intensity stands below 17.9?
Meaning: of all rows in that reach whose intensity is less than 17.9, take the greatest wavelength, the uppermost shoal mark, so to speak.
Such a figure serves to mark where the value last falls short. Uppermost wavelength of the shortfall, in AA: 6822.98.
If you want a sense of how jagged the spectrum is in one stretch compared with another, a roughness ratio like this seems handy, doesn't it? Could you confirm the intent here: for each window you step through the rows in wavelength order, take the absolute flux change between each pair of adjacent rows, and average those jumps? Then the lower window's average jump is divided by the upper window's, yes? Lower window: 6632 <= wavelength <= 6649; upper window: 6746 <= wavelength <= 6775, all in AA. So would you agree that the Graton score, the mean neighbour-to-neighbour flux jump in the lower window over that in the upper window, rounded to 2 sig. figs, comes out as 0.76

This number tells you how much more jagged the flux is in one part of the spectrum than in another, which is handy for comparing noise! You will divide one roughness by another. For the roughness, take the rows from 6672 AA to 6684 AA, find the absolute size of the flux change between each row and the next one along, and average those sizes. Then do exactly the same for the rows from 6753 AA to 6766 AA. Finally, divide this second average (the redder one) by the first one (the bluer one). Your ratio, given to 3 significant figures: 1.25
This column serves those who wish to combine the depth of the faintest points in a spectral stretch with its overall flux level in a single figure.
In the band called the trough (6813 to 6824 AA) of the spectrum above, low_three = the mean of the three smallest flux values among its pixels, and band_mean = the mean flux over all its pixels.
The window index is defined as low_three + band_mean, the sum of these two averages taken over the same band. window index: 33.9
